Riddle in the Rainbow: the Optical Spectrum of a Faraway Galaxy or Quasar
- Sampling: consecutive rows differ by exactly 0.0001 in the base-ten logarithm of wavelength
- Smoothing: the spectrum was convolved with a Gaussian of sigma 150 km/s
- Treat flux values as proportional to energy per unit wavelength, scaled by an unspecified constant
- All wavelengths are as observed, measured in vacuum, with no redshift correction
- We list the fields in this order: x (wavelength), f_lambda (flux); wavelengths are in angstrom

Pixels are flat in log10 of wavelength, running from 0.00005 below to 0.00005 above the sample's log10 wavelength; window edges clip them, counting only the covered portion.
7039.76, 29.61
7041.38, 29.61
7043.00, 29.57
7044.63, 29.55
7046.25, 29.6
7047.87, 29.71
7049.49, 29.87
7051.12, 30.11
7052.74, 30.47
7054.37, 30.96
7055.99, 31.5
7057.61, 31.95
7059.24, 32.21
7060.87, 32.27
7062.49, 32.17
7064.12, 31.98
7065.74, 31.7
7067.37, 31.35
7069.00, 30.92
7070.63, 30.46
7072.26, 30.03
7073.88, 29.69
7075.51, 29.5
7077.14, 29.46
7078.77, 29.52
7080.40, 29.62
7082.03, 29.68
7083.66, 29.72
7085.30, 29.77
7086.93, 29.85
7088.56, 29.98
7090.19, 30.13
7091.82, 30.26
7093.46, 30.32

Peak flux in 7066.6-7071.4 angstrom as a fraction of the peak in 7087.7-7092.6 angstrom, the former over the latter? 1.04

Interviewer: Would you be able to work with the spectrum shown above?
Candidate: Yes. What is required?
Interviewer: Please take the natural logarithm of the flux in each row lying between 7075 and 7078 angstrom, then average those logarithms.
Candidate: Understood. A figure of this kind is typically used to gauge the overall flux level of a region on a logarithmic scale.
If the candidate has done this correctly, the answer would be 3.38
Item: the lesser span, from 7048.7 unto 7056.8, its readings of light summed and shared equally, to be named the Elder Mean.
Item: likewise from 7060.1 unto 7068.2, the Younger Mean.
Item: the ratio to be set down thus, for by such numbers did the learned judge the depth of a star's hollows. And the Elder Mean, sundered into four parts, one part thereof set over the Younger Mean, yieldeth 0.240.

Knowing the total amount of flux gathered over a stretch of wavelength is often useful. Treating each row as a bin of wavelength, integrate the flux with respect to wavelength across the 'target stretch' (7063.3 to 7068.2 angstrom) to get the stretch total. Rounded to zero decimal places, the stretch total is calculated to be 155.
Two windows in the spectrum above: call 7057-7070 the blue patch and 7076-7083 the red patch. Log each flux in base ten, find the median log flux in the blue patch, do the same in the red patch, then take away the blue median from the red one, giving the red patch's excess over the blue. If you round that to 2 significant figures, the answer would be -0.034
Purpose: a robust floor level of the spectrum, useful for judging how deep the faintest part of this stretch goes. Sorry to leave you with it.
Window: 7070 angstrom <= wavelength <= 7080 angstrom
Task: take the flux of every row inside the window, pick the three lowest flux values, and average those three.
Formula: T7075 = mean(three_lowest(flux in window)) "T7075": 29.5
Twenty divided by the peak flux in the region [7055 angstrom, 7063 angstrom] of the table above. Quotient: 0.620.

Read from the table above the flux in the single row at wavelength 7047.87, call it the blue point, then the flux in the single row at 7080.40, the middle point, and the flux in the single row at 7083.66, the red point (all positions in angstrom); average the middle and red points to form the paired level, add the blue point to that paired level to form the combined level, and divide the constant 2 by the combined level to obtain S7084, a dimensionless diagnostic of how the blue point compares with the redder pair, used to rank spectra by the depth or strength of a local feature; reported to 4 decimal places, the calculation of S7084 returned 0.0337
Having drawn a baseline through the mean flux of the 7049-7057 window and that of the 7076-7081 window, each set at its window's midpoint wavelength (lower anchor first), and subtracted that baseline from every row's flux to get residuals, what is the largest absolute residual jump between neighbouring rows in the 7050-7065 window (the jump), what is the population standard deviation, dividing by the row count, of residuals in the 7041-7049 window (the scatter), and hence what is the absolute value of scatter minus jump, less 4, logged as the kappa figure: -3.53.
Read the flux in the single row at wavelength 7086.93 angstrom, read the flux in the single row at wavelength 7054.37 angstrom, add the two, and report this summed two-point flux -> 60.8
